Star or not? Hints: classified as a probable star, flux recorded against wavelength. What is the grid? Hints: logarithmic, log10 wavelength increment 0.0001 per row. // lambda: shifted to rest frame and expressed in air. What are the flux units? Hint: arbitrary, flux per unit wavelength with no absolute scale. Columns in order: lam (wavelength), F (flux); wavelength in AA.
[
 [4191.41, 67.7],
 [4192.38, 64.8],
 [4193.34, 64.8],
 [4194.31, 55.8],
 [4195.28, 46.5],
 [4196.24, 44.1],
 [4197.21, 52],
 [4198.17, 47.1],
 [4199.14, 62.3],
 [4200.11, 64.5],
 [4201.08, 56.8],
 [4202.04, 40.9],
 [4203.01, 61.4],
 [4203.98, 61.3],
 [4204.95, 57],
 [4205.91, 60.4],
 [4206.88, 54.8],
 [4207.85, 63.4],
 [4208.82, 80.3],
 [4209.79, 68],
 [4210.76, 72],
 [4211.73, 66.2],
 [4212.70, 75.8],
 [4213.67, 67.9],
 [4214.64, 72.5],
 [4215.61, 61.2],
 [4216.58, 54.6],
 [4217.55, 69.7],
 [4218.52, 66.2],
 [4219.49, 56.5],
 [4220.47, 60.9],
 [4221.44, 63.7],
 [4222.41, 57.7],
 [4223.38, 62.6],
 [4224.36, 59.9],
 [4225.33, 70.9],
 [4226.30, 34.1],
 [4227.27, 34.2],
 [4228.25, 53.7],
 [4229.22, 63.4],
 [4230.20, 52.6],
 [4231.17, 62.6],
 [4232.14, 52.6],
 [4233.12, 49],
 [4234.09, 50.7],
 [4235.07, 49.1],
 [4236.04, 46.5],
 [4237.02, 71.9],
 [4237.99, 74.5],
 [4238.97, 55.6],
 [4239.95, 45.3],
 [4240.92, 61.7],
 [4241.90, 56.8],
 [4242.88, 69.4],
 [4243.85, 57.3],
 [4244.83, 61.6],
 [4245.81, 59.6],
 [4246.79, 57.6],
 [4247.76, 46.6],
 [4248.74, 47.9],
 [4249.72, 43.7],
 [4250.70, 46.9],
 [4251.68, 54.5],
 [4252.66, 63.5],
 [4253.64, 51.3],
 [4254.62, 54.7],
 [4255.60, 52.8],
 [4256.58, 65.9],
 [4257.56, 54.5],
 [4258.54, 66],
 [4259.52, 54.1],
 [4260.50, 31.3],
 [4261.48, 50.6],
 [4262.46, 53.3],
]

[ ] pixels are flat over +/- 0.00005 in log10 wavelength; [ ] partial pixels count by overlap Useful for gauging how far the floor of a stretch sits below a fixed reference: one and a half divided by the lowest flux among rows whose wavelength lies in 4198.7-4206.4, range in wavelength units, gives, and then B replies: 0.037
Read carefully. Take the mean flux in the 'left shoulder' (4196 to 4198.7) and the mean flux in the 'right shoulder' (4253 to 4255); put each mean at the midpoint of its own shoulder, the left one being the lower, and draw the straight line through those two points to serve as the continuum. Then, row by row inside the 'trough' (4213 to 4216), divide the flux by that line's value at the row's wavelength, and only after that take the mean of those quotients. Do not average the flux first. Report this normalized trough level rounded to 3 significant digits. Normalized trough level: 1.36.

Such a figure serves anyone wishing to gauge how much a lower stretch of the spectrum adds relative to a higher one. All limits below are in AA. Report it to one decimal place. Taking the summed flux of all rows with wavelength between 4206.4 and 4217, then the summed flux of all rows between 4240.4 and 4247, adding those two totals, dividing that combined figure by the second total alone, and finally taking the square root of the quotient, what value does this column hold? 1.7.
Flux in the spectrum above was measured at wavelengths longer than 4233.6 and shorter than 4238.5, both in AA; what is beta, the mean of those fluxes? 58.5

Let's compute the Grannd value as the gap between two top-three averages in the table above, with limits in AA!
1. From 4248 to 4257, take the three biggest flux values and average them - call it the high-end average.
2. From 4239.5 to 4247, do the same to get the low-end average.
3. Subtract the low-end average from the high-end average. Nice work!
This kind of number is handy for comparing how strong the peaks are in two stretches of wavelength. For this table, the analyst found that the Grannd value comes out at -2.9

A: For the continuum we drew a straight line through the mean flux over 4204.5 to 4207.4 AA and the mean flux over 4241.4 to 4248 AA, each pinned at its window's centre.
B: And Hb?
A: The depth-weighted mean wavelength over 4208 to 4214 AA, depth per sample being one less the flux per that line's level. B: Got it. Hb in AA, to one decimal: 4211.0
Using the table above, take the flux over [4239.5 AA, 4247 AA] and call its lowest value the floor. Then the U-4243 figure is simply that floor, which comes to 45.3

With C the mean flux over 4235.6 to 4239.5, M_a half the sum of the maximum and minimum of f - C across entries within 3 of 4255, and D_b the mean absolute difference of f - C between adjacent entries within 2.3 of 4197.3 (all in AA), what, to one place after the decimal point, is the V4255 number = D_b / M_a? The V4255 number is -2.2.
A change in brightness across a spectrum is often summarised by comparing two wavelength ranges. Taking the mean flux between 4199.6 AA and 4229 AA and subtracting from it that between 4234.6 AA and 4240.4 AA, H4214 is 4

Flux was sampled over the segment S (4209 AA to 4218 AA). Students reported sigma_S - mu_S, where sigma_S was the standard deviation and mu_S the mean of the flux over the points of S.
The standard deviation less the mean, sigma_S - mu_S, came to -62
